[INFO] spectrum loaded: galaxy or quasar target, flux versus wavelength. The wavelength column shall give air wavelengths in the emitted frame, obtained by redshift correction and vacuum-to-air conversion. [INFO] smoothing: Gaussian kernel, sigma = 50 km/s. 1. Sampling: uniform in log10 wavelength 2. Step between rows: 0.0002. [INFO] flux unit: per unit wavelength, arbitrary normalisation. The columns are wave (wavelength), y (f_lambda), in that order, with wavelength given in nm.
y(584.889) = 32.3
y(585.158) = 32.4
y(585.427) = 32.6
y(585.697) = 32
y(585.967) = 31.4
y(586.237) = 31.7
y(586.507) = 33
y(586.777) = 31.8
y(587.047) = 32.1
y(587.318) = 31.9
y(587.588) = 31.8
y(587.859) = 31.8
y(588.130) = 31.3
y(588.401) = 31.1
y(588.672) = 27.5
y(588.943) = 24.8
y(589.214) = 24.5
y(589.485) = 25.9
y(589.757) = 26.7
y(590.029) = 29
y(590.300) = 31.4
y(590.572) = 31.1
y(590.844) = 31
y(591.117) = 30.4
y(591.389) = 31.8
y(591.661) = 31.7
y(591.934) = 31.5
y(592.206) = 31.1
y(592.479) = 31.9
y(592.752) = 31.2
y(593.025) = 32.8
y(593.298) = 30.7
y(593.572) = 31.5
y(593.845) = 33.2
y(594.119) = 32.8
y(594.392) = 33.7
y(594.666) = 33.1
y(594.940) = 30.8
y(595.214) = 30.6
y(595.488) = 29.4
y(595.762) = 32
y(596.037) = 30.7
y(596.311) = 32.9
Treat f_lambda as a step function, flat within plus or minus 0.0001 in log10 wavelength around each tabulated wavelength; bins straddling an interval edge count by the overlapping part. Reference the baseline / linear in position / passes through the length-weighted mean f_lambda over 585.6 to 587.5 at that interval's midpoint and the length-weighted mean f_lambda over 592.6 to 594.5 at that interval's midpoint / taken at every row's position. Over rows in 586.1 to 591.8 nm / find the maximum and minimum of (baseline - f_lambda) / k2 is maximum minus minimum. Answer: 9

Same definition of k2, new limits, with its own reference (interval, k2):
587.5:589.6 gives 7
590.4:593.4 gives 2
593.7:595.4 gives 3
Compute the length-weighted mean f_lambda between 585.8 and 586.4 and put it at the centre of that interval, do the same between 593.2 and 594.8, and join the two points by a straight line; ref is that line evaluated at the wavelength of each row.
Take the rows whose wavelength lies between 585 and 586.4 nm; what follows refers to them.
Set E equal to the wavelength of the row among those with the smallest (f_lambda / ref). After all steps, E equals 585.967 nm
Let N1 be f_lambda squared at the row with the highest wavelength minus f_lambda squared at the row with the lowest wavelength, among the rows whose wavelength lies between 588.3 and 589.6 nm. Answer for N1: -296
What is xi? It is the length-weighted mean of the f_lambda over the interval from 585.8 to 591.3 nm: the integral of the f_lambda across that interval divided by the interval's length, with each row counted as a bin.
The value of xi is 30.0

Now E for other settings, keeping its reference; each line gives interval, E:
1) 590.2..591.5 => 591.117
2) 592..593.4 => 593.298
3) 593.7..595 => 594.940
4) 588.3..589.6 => 589.214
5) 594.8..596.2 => 595.488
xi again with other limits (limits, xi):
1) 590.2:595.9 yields 31.6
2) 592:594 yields 31.8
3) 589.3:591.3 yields 29.3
